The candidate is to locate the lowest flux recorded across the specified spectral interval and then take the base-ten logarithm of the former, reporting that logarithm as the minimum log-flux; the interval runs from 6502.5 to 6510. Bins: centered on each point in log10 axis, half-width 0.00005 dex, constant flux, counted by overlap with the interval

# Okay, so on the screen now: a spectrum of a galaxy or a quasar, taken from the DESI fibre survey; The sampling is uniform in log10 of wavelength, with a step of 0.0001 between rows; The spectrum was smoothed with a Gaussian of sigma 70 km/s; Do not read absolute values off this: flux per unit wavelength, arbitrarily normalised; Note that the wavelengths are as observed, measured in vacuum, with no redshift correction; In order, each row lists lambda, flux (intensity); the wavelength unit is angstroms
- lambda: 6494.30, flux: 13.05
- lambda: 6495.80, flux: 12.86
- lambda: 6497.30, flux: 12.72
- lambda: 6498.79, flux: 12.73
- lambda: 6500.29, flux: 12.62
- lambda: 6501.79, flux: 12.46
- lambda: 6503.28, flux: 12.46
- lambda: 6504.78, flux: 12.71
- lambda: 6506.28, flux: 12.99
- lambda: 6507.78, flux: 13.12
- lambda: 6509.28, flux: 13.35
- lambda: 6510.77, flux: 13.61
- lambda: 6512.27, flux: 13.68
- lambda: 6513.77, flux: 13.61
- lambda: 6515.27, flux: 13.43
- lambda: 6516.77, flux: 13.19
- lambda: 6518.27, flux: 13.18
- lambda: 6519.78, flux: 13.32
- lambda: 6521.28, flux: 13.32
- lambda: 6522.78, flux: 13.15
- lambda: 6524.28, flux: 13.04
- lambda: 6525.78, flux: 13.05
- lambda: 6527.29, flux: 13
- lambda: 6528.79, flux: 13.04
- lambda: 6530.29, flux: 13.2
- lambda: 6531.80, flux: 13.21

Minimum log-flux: 1.096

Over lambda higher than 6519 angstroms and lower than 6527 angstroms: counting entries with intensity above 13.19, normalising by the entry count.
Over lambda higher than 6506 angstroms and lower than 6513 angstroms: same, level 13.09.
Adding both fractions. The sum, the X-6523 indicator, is 1.2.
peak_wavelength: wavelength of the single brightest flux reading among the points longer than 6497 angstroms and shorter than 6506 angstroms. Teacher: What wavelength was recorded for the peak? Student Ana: 6498.79 angstroms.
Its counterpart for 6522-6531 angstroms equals 6530.29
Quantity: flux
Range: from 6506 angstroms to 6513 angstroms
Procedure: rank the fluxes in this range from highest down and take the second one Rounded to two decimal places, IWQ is 13.61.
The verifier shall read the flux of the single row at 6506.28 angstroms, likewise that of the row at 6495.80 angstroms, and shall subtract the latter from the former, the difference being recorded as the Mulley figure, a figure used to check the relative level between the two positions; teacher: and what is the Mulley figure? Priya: 0.13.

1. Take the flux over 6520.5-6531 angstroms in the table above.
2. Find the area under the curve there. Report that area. 138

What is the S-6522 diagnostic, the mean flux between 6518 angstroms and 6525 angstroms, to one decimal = 13.2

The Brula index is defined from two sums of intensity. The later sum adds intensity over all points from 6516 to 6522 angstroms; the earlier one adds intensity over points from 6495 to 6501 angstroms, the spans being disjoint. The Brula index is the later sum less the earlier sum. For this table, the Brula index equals 2.1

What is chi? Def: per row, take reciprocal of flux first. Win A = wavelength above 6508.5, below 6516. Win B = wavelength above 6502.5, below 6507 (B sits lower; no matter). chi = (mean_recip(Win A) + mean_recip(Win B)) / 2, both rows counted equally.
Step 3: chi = 0.0763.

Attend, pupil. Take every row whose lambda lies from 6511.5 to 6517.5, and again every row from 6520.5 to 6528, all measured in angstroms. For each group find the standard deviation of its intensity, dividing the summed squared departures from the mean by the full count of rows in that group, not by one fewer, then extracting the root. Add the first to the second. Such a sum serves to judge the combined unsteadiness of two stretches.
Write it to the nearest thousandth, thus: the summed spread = 0.305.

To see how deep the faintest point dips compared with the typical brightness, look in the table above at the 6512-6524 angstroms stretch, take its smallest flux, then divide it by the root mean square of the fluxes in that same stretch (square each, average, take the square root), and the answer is 0.984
